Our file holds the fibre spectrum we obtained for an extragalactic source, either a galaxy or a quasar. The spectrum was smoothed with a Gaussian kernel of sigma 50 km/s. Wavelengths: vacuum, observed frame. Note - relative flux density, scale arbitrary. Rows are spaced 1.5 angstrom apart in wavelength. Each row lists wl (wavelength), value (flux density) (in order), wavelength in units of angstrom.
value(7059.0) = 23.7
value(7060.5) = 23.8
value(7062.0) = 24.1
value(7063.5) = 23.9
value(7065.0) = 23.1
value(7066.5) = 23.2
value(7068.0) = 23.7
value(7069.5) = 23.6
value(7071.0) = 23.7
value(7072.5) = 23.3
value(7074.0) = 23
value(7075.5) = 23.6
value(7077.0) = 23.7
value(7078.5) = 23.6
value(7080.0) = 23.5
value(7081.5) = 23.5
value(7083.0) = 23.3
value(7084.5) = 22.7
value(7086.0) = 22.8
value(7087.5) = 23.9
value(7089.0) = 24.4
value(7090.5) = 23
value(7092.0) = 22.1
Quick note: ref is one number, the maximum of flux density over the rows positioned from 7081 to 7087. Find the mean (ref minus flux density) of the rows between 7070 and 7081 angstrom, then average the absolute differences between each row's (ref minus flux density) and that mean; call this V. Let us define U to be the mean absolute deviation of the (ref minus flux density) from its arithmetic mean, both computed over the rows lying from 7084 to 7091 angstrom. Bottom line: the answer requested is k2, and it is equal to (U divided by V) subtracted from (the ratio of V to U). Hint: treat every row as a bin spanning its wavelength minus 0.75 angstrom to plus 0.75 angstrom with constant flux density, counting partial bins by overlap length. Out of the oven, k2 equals -3.0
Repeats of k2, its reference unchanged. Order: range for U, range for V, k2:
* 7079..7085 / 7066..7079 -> -0.5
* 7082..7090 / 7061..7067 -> -0.6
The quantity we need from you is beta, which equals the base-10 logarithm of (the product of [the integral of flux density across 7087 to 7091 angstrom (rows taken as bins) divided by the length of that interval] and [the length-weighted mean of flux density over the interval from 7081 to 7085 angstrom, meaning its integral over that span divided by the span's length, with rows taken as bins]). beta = 2.74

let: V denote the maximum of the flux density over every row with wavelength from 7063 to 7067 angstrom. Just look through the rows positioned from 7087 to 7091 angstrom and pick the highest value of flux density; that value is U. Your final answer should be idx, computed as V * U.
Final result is 583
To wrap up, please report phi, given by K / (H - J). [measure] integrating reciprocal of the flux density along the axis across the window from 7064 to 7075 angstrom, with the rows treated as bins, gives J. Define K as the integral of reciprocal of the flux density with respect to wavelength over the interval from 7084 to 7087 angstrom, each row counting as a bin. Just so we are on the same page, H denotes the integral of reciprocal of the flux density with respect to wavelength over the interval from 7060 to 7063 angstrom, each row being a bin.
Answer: -0.4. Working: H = 0.125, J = 0.47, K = 0.131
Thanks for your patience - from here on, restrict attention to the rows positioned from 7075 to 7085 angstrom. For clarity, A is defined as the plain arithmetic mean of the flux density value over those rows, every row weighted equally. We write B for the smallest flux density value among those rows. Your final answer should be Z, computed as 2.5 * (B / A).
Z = 2.42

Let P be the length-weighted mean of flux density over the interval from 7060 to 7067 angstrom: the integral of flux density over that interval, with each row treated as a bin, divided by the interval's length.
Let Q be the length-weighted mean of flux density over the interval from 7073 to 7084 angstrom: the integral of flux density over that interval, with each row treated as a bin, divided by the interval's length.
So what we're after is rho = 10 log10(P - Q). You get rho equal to -7.2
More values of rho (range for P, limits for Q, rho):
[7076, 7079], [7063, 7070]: -7.8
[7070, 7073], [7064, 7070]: -9.5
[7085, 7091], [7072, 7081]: -12.4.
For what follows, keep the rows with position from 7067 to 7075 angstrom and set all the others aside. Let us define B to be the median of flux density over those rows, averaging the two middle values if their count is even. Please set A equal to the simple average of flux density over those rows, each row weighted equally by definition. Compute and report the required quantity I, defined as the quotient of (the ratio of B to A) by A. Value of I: 0.0429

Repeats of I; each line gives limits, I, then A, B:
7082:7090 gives 0.0425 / 23.4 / 23.3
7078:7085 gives 0.0432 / 23.3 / 23.5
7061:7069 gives 0.0426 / 23.6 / 23.7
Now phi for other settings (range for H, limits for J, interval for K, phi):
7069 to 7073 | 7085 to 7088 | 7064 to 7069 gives 5.2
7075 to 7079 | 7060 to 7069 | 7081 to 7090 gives -1.8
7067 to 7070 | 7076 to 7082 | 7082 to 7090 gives -2.7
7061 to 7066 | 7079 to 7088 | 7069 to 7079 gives -2.4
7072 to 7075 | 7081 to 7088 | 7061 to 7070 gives -2.2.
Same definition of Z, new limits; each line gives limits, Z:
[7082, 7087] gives 2.47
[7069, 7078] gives 2.45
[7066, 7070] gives 2.47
